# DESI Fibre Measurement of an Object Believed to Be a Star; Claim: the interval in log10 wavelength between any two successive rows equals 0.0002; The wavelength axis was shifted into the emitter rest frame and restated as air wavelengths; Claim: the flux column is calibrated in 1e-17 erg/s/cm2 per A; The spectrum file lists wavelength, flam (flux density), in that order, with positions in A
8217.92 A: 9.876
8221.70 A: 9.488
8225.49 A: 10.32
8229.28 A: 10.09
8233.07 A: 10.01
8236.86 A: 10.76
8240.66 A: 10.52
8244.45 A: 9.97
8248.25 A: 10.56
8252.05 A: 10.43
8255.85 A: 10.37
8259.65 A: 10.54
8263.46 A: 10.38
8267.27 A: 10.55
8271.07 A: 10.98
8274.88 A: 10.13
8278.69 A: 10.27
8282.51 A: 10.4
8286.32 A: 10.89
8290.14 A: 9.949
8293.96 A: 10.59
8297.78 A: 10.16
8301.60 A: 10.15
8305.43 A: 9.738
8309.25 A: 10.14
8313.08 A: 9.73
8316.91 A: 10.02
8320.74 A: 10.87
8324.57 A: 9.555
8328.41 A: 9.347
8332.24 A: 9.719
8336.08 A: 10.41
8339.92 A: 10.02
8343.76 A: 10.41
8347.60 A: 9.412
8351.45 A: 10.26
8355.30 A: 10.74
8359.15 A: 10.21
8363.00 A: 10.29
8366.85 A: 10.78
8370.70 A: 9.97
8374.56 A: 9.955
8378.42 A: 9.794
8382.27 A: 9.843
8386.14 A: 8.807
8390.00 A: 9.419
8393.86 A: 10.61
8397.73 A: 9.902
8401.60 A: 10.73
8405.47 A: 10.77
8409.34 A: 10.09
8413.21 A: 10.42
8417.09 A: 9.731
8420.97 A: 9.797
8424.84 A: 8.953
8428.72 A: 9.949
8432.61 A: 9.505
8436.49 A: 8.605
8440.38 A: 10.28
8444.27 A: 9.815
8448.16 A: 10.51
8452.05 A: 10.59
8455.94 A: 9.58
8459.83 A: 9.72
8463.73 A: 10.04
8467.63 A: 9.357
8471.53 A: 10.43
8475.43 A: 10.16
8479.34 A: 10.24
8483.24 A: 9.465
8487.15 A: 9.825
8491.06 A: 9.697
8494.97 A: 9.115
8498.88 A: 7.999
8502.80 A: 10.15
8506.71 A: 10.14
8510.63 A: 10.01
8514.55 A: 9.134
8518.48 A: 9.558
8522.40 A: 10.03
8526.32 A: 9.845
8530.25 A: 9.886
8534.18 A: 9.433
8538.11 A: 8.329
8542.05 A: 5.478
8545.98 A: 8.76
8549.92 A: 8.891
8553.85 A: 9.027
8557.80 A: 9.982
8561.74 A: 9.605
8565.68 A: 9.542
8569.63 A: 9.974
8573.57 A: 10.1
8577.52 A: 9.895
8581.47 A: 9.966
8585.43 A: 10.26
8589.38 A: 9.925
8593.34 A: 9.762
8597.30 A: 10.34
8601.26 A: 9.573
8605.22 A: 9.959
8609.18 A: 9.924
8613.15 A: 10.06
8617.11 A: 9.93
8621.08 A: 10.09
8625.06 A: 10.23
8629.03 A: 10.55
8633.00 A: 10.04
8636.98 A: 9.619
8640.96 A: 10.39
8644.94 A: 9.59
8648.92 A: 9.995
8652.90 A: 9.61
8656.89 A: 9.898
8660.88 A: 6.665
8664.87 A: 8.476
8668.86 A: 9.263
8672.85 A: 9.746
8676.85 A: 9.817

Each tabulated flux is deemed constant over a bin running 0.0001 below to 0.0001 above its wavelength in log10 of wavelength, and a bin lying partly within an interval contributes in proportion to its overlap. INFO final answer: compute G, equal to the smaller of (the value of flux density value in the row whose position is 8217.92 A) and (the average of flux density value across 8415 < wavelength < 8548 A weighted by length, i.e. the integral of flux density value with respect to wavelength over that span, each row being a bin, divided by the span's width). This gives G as 9.5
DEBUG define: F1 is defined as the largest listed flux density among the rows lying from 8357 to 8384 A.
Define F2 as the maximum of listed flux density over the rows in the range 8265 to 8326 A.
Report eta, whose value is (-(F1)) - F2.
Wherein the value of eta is -21.8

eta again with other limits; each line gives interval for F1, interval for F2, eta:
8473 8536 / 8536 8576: -20.3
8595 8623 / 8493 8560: -20.5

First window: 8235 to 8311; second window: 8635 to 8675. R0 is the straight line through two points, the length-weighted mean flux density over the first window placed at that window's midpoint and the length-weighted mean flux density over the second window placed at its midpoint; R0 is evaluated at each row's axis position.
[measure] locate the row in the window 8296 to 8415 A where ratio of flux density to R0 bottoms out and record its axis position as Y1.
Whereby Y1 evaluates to 8386.14 A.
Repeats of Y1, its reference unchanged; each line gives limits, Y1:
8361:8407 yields 8386.14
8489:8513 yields 8498.88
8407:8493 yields 8436.49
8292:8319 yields 8305.43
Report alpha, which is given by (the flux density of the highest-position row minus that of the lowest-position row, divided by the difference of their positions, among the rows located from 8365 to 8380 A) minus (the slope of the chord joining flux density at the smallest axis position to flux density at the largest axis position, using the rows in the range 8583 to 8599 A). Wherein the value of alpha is -0.09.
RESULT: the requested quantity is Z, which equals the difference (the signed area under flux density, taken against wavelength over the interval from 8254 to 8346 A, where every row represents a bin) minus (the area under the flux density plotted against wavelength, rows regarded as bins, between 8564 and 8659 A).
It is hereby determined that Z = -7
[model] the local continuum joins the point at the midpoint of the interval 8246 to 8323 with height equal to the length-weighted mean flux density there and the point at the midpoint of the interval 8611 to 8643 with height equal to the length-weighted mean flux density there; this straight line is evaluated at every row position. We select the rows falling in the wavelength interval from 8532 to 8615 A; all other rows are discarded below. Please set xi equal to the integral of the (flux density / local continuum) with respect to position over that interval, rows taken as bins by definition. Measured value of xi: 77 A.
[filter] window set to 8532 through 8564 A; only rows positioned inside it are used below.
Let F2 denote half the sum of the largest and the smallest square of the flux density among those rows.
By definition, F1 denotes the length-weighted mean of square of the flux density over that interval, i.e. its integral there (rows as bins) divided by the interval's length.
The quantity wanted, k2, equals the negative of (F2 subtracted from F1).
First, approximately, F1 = 77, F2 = 65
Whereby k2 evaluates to -13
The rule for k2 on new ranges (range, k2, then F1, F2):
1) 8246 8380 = -1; 105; 104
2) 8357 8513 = -8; 98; 90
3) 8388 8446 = -3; 98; 95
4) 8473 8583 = -23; 90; 67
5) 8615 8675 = -15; 93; 78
